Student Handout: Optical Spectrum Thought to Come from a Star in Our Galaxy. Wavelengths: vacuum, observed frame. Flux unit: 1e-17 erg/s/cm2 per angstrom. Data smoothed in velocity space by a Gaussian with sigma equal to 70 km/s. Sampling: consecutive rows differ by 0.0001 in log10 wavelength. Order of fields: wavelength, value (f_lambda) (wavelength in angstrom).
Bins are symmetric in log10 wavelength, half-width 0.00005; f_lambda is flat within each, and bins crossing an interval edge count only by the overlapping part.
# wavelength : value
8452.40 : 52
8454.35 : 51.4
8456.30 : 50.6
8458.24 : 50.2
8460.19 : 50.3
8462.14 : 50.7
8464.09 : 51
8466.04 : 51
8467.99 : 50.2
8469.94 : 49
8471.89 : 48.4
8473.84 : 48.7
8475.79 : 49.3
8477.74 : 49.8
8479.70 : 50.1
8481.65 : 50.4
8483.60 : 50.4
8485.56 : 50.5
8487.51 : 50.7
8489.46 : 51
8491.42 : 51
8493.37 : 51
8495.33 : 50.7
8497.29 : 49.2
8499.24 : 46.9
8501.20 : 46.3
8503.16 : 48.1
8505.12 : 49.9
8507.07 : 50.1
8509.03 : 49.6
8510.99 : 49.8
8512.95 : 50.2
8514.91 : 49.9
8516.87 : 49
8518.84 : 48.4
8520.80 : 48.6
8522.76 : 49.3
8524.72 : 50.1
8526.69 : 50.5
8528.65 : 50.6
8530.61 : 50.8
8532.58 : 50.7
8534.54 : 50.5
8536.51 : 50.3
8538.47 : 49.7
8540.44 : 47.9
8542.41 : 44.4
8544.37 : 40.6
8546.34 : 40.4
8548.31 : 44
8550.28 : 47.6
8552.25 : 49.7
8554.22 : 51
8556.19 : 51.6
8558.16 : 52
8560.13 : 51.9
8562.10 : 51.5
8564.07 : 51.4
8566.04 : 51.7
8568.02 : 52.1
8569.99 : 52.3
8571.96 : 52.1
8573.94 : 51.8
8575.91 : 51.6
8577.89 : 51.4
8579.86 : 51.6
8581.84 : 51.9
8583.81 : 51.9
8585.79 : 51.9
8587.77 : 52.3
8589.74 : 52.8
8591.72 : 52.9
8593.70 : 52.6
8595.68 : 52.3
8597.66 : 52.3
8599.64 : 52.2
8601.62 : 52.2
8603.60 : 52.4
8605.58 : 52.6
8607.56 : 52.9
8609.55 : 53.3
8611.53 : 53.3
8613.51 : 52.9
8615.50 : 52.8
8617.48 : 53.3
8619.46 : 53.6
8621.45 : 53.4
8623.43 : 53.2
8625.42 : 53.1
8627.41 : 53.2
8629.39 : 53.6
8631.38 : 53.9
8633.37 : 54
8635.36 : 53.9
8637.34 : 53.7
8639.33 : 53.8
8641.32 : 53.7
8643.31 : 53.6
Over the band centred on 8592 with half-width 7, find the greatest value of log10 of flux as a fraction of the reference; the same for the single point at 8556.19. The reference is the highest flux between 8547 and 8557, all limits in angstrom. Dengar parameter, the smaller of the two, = 0.000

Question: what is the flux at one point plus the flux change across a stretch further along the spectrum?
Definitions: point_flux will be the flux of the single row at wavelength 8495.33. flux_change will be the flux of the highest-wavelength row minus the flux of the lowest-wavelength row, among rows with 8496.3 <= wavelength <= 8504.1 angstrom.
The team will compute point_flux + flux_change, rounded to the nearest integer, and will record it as 50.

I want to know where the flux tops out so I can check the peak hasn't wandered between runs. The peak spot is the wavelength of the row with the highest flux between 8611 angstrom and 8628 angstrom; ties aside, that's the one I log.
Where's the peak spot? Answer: 8619.46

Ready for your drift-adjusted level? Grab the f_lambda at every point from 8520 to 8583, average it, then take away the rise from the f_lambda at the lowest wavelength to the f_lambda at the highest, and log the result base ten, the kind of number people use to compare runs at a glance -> 1.67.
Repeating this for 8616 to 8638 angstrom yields 1.73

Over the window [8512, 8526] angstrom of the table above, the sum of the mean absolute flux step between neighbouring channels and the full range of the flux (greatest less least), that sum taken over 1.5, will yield 1.6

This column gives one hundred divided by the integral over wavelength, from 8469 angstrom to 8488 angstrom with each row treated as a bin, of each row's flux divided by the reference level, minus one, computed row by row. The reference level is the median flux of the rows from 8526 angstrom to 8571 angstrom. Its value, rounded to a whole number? -298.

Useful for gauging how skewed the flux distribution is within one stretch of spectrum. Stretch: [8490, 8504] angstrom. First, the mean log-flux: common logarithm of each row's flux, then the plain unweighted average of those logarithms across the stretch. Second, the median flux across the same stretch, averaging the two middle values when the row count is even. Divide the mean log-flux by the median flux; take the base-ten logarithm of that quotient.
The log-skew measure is -1.46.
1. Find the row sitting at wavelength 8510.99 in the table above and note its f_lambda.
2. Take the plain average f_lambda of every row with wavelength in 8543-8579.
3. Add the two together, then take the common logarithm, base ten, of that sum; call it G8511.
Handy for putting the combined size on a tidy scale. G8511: 2.00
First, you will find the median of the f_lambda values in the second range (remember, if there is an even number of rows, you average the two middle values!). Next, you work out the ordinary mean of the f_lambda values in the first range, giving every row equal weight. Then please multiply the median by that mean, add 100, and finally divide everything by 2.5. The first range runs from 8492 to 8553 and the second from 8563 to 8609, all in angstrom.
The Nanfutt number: 1054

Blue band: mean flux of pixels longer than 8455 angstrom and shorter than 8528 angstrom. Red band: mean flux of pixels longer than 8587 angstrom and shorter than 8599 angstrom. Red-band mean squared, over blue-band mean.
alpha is 55.5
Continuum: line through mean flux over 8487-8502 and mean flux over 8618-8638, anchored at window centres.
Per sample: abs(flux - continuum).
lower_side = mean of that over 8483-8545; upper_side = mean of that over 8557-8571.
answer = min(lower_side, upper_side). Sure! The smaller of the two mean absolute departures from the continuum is 0.29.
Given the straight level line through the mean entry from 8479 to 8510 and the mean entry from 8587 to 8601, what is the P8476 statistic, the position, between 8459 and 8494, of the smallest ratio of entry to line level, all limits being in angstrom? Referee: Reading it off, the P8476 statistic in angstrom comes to 8471.89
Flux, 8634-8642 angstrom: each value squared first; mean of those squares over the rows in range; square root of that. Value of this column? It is 53.8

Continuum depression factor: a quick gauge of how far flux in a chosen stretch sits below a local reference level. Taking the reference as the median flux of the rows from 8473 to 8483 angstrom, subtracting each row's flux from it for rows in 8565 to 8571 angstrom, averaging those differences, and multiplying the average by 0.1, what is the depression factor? -0.22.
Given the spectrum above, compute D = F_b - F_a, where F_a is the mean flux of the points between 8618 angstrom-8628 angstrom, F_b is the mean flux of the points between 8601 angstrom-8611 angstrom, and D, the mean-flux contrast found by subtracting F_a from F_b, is -0.6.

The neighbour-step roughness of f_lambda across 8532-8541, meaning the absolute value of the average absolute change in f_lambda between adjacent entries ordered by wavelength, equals 0.7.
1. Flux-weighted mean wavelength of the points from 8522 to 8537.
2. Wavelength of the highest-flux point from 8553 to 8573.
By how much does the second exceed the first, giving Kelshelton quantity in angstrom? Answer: 40.3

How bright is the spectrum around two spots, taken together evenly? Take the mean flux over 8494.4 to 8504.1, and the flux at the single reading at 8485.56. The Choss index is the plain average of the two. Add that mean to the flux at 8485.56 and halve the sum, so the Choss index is 49.4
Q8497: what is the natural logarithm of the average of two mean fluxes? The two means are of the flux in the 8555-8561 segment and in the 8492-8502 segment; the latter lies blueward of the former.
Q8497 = 3.92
